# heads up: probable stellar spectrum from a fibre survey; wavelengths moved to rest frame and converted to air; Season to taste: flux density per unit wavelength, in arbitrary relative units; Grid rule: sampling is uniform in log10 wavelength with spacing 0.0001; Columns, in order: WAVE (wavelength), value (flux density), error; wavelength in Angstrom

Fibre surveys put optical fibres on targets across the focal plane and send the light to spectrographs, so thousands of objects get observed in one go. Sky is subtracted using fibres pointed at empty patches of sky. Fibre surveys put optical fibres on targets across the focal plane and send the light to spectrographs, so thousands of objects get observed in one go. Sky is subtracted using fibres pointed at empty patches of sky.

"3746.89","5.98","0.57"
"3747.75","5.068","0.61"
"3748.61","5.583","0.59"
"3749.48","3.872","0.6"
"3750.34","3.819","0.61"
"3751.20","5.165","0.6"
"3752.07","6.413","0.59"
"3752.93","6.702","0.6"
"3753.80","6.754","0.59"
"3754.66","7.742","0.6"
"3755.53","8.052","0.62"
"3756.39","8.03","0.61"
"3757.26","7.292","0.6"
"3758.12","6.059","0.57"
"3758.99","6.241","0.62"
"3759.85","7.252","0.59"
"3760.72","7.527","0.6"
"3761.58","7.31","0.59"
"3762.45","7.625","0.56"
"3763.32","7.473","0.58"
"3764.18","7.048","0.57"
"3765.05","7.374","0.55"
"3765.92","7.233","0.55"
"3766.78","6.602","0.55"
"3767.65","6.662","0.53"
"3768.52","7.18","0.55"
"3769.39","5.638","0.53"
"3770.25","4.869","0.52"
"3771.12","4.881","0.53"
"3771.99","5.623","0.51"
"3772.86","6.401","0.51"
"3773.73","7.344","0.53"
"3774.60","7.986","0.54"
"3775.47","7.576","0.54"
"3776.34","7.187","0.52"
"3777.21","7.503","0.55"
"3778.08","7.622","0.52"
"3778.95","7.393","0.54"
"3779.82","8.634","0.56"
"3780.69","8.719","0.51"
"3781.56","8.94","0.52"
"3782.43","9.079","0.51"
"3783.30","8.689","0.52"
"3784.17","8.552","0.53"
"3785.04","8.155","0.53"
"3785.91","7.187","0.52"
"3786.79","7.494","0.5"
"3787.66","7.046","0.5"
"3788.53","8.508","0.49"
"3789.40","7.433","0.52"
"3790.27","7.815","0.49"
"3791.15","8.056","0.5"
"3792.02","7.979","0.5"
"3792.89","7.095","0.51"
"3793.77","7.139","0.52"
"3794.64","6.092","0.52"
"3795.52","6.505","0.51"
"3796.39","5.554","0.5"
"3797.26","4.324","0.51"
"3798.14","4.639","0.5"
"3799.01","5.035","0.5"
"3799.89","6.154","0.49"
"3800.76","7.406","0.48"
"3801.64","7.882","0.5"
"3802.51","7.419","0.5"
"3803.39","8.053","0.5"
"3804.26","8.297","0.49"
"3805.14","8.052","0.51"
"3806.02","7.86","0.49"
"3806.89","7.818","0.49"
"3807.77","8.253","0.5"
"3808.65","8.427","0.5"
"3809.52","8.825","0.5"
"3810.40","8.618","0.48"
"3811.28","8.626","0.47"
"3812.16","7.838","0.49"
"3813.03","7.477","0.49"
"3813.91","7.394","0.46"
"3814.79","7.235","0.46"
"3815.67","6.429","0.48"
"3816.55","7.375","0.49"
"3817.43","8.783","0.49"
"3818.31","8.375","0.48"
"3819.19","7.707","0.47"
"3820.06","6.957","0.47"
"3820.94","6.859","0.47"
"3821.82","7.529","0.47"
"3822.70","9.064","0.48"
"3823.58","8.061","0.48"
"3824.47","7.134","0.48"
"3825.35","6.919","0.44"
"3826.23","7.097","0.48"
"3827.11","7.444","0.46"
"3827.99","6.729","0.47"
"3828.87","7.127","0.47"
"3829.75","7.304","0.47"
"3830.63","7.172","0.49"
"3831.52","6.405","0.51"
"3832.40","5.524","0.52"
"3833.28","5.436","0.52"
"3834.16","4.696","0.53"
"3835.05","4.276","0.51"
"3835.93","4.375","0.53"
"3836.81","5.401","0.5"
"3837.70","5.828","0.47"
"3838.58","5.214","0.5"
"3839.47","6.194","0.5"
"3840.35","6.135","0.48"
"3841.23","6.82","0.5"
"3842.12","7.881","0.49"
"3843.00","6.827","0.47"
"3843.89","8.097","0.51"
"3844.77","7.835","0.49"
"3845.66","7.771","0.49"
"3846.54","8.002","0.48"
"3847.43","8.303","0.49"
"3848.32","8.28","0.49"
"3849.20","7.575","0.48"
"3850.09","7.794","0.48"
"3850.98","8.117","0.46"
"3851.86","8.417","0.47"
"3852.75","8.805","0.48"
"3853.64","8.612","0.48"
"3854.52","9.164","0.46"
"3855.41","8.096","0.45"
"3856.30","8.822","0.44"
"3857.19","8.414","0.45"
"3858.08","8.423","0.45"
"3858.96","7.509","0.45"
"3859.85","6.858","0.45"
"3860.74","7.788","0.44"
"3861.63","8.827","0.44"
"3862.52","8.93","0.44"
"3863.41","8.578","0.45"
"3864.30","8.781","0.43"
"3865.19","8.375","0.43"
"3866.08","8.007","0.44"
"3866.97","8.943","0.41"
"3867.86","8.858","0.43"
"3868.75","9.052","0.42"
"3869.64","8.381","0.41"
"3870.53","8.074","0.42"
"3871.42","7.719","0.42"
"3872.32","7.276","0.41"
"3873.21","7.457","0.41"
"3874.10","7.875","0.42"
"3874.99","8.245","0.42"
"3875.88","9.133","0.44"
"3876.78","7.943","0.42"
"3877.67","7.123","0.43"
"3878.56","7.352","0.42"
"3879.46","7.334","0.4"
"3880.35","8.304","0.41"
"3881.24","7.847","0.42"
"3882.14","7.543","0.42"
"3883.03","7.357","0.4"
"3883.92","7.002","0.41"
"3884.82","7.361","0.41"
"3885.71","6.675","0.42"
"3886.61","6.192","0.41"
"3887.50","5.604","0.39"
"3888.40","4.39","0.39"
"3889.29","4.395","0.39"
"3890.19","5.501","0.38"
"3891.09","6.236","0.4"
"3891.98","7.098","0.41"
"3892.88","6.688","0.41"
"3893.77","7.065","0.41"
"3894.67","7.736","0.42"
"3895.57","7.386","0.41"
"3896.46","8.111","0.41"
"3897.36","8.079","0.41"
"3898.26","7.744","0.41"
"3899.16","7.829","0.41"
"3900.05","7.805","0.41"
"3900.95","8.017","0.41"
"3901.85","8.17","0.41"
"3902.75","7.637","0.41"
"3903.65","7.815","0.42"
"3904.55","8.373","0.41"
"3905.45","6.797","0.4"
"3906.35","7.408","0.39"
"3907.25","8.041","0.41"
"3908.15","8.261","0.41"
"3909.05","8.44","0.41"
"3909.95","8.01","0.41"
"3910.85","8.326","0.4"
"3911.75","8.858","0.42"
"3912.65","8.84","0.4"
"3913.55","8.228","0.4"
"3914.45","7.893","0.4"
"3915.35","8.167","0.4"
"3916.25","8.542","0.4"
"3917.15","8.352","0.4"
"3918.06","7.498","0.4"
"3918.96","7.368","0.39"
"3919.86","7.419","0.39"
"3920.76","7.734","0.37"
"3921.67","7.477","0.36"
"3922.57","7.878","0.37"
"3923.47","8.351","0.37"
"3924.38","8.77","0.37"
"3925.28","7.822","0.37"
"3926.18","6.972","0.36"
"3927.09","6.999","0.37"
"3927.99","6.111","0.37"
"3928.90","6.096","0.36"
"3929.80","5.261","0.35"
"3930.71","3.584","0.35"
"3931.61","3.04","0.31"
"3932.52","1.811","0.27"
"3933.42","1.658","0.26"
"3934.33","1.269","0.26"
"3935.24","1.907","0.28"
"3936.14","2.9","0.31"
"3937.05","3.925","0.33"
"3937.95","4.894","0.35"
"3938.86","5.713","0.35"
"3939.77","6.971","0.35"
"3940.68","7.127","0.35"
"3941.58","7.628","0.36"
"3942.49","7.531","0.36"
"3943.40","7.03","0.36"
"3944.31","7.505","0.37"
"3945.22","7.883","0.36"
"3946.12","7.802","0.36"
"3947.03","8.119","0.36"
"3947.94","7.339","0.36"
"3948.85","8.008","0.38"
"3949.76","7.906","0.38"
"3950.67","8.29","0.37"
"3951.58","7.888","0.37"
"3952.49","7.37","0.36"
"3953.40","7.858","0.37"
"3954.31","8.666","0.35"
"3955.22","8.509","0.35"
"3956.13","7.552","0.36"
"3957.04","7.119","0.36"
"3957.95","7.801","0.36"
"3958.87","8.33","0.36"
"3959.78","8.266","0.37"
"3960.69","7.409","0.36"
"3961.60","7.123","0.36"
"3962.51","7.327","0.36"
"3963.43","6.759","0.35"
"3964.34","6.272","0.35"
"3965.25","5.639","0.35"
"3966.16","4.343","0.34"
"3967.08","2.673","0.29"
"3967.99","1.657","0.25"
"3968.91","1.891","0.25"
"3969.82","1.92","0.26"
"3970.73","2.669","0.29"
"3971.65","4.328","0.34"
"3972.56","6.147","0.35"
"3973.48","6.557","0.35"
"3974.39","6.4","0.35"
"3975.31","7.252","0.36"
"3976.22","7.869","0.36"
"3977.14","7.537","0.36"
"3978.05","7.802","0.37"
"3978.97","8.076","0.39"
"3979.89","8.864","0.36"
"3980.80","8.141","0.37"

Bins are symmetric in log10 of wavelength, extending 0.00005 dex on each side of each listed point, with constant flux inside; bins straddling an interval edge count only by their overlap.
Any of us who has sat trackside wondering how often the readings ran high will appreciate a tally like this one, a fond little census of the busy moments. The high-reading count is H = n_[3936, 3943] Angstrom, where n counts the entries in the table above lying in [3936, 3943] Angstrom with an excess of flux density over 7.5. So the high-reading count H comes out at 2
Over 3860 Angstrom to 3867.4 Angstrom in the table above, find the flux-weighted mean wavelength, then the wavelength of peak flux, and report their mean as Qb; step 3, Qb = 3865.4 Angstrom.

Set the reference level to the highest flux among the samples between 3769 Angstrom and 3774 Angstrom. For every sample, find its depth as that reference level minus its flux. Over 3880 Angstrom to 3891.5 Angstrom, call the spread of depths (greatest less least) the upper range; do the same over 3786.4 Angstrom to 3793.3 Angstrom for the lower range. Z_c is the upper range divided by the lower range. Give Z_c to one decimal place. 2.7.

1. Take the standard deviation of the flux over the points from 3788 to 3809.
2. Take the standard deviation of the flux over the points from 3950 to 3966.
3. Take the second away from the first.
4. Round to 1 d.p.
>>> 0.4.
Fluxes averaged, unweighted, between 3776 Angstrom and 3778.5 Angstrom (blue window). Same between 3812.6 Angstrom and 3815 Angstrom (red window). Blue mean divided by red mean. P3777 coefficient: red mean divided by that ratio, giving 7.3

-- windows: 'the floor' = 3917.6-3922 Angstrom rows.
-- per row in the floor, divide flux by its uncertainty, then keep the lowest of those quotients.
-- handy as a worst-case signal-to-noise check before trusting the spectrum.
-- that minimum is 19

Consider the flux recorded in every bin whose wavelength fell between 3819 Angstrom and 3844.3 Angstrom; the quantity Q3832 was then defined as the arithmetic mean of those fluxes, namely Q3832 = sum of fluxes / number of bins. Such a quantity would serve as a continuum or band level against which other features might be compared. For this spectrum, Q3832 6.6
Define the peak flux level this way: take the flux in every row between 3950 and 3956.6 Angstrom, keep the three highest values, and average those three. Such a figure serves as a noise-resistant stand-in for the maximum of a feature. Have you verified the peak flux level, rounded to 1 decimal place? 8.5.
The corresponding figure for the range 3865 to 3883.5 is 9.0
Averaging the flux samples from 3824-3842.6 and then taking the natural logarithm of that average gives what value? 1.83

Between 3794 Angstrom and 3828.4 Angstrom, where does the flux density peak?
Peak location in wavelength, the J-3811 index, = 3822.70 Angstrom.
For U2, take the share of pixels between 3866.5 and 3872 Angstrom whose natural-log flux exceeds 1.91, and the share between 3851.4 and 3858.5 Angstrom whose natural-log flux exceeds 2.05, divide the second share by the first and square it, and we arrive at 1.0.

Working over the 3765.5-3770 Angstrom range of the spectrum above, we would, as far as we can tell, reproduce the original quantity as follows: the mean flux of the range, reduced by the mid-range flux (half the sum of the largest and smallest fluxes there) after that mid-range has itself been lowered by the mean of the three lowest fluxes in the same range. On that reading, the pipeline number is 6.5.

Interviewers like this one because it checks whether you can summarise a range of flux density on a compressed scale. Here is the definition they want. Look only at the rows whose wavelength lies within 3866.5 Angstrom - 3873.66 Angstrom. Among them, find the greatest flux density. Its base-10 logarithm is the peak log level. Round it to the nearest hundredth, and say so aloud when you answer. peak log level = 0.96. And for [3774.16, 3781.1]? 0.94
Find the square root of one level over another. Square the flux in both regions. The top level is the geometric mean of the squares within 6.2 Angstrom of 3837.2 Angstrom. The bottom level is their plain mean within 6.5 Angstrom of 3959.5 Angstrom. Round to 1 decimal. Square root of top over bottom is 0.8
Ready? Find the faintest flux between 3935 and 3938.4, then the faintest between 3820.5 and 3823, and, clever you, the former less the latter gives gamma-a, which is -5.0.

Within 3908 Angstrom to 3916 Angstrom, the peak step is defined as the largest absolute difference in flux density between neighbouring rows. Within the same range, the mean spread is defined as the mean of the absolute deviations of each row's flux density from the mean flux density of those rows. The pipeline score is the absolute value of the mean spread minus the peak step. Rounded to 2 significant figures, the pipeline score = 0.36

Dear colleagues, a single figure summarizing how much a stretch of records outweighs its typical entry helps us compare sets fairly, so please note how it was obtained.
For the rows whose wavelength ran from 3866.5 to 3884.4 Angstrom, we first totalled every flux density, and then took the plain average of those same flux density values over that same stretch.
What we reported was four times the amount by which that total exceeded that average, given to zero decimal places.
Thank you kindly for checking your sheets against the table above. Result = 604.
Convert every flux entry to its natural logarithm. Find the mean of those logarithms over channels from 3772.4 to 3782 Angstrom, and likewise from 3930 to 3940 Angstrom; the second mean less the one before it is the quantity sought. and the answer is -0.95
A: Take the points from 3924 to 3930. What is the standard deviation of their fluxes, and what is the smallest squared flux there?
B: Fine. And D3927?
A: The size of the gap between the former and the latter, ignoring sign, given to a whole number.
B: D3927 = 27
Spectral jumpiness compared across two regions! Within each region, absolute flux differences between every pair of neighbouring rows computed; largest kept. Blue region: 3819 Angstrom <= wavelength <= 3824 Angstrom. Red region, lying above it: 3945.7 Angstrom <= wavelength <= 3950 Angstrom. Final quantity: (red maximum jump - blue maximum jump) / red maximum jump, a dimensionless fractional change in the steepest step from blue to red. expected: -1.0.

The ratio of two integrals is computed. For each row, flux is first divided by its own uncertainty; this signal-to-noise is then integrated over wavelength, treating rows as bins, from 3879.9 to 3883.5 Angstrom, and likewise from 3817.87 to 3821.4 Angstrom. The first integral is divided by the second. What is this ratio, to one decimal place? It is 1.2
